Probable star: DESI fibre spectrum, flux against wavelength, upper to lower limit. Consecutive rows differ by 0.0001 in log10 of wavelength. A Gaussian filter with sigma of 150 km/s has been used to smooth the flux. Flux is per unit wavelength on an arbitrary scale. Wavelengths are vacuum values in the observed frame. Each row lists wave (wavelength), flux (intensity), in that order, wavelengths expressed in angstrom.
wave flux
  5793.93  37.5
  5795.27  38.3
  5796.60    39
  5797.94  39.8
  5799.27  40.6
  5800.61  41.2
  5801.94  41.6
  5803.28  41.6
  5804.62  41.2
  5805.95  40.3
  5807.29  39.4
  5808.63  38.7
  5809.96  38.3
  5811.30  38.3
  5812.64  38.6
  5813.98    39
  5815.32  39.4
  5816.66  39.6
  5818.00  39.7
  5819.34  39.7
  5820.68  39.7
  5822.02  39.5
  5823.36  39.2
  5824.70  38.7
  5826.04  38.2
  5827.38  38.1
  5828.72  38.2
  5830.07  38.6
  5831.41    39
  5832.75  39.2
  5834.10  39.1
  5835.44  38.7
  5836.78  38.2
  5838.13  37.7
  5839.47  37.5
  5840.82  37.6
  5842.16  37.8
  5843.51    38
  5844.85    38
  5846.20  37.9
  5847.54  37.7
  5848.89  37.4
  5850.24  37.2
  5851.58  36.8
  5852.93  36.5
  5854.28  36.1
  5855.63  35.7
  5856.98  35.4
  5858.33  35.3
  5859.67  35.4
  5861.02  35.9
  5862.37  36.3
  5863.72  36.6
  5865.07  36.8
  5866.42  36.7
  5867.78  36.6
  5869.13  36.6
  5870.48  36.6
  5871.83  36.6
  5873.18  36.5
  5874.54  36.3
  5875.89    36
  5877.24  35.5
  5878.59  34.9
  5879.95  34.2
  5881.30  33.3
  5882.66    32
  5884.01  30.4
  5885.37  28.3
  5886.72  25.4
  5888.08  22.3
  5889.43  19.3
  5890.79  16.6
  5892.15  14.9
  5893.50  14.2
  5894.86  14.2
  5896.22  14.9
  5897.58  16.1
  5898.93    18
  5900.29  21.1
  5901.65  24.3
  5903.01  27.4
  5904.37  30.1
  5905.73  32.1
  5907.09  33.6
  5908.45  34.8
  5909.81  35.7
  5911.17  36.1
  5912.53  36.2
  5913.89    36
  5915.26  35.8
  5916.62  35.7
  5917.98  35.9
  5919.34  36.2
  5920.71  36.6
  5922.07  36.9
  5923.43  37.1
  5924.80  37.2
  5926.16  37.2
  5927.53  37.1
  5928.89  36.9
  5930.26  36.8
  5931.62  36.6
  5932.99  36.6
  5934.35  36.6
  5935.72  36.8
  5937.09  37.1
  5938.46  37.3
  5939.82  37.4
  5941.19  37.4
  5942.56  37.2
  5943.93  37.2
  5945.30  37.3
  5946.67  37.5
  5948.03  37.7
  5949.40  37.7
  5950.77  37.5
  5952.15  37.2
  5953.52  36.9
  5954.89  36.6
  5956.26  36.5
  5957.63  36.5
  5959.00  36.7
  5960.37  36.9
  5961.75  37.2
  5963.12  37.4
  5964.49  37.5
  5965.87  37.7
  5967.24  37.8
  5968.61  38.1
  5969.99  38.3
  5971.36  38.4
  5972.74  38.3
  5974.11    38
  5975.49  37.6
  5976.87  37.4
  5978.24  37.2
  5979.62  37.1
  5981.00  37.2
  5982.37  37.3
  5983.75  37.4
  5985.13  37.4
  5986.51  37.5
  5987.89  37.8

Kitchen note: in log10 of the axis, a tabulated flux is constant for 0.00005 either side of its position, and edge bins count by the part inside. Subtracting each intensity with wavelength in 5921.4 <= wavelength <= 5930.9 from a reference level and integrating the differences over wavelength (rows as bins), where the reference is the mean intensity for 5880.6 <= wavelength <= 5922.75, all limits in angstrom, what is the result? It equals -87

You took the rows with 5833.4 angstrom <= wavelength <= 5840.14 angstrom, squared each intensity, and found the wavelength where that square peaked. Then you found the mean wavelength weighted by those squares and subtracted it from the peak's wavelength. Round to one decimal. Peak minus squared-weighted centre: -2.6 angstrom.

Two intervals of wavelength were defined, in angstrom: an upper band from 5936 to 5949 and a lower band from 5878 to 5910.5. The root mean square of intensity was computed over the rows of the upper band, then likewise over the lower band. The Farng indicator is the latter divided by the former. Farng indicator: 0.71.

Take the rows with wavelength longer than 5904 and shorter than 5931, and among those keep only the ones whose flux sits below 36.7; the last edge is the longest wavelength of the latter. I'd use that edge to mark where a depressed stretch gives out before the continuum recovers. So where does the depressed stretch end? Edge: 5920.71 angstrom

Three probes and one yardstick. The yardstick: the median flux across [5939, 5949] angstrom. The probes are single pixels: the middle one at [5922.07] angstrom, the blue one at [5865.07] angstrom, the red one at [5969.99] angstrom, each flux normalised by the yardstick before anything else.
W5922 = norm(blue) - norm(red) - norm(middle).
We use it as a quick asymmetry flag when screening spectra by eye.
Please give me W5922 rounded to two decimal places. -1.03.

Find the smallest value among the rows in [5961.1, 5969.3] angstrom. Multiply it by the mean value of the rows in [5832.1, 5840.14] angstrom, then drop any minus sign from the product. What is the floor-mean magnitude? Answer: 1428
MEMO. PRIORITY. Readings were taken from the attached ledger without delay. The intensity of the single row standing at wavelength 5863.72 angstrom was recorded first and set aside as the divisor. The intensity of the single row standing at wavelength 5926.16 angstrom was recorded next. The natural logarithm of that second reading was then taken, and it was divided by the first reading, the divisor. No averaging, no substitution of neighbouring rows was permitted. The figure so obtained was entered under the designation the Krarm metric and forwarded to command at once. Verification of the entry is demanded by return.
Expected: 0.099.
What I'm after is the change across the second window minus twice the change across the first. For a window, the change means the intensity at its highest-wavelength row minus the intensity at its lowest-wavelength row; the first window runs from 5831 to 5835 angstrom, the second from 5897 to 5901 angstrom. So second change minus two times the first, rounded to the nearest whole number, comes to 5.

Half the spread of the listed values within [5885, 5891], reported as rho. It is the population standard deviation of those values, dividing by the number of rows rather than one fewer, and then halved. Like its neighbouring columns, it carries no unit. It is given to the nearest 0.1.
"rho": 2.1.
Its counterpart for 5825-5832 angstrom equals 0.2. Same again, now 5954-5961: 0.1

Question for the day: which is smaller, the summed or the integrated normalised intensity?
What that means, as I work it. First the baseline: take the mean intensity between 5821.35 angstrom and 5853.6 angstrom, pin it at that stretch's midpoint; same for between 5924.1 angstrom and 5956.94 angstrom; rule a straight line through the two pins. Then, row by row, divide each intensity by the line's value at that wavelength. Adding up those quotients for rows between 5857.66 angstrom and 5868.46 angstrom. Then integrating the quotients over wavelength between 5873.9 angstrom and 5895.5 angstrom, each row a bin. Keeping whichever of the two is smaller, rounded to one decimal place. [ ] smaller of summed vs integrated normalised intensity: 7.6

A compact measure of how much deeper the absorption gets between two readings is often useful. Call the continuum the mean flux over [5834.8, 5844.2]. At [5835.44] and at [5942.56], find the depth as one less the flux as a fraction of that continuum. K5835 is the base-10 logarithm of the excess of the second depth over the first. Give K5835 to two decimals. -1.40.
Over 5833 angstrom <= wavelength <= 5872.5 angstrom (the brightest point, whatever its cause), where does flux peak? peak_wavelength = 5834.10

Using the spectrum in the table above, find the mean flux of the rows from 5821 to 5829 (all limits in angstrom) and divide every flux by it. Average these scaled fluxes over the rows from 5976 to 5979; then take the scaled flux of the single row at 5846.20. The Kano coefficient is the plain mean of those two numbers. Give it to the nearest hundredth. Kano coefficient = 0.97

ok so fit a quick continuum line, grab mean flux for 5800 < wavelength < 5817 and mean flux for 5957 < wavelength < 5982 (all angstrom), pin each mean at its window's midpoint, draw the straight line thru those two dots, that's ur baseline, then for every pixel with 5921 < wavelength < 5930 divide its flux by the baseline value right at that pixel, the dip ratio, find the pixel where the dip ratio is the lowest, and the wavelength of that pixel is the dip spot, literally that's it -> 5922.07 angstrom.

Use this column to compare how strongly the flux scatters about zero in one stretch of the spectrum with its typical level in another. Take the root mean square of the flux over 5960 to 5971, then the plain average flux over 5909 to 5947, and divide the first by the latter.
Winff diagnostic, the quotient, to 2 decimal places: 1.02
